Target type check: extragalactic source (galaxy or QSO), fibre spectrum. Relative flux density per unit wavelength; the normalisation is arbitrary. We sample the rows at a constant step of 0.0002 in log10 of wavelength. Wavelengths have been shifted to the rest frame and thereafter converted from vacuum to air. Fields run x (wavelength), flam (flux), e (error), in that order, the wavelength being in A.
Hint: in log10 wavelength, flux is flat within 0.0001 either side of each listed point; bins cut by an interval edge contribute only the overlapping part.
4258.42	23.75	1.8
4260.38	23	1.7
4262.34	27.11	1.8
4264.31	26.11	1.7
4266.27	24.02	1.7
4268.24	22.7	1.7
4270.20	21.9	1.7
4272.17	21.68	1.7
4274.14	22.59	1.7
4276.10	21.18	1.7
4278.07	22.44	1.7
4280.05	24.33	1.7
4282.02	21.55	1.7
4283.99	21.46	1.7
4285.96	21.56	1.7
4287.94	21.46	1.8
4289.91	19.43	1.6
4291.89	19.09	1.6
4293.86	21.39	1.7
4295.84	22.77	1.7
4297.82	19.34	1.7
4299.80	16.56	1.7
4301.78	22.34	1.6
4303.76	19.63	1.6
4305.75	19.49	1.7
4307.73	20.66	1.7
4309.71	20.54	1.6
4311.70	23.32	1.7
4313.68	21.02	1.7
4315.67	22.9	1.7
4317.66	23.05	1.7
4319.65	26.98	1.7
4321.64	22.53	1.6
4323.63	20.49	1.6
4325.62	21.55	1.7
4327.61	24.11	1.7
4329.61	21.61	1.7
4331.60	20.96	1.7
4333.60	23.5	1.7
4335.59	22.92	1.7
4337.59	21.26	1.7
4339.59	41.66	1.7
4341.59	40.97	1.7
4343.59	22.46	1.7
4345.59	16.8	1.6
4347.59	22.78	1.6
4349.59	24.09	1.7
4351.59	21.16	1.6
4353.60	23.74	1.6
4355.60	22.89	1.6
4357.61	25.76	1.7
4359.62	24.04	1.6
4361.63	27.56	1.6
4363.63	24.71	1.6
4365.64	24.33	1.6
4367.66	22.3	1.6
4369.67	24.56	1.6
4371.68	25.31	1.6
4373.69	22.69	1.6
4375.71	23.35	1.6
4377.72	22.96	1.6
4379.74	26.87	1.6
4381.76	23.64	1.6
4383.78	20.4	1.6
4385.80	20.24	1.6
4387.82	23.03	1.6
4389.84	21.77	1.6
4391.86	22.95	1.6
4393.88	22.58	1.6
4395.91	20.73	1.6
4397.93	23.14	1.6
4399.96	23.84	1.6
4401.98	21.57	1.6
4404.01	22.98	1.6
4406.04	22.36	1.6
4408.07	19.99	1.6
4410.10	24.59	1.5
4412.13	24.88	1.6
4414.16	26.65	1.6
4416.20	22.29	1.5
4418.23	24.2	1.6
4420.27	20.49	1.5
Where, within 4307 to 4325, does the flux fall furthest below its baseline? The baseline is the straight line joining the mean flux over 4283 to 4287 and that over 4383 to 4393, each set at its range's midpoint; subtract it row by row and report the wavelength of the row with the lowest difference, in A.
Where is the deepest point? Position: 4323.63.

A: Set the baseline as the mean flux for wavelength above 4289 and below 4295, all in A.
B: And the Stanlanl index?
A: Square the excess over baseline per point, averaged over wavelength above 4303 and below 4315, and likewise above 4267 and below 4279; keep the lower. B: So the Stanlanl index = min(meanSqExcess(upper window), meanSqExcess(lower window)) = 2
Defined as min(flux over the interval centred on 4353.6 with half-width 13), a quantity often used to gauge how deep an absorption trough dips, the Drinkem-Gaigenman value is 16.8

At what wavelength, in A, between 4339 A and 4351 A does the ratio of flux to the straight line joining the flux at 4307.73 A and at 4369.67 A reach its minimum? 4345.59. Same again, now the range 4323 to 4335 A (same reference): 4331.60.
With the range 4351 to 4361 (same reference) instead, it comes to 4351.59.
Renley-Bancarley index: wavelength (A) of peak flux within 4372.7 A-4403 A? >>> 4379.74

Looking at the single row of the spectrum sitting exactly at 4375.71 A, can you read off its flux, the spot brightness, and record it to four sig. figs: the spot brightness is 23.35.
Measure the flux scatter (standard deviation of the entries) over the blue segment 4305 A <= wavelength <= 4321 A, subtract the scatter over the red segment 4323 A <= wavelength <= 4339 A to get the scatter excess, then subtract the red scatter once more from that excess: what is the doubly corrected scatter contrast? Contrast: -0.2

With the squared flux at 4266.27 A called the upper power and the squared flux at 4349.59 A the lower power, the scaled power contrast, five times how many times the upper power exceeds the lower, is 5.0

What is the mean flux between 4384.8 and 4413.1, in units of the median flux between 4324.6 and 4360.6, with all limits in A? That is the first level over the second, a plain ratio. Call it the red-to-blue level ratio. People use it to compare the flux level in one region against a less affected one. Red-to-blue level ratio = 0.98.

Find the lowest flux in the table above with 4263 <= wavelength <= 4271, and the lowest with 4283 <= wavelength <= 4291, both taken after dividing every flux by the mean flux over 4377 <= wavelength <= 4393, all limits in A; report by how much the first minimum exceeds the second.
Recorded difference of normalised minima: 0.11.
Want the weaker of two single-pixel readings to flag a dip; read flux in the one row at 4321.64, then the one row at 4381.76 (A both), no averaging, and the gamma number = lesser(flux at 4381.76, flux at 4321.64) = 22.5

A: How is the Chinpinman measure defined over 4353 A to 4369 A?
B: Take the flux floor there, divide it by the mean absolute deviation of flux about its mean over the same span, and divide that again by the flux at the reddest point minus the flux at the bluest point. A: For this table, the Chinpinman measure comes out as -13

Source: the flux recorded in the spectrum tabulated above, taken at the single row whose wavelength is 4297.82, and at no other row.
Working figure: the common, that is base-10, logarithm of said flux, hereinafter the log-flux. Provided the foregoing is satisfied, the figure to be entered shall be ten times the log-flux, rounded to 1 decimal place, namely 12.9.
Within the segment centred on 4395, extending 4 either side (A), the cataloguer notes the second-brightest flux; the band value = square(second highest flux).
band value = 527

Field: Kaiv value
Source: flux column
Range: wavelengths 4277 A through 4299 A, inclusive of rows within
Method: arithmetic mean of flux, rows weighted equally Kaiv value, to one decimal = 21.3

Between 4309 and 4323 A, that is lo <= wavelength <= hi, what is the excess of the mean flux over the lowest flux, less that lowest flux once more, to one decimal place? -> -18.2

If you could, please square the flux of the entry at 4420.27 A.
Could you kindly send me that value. 420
